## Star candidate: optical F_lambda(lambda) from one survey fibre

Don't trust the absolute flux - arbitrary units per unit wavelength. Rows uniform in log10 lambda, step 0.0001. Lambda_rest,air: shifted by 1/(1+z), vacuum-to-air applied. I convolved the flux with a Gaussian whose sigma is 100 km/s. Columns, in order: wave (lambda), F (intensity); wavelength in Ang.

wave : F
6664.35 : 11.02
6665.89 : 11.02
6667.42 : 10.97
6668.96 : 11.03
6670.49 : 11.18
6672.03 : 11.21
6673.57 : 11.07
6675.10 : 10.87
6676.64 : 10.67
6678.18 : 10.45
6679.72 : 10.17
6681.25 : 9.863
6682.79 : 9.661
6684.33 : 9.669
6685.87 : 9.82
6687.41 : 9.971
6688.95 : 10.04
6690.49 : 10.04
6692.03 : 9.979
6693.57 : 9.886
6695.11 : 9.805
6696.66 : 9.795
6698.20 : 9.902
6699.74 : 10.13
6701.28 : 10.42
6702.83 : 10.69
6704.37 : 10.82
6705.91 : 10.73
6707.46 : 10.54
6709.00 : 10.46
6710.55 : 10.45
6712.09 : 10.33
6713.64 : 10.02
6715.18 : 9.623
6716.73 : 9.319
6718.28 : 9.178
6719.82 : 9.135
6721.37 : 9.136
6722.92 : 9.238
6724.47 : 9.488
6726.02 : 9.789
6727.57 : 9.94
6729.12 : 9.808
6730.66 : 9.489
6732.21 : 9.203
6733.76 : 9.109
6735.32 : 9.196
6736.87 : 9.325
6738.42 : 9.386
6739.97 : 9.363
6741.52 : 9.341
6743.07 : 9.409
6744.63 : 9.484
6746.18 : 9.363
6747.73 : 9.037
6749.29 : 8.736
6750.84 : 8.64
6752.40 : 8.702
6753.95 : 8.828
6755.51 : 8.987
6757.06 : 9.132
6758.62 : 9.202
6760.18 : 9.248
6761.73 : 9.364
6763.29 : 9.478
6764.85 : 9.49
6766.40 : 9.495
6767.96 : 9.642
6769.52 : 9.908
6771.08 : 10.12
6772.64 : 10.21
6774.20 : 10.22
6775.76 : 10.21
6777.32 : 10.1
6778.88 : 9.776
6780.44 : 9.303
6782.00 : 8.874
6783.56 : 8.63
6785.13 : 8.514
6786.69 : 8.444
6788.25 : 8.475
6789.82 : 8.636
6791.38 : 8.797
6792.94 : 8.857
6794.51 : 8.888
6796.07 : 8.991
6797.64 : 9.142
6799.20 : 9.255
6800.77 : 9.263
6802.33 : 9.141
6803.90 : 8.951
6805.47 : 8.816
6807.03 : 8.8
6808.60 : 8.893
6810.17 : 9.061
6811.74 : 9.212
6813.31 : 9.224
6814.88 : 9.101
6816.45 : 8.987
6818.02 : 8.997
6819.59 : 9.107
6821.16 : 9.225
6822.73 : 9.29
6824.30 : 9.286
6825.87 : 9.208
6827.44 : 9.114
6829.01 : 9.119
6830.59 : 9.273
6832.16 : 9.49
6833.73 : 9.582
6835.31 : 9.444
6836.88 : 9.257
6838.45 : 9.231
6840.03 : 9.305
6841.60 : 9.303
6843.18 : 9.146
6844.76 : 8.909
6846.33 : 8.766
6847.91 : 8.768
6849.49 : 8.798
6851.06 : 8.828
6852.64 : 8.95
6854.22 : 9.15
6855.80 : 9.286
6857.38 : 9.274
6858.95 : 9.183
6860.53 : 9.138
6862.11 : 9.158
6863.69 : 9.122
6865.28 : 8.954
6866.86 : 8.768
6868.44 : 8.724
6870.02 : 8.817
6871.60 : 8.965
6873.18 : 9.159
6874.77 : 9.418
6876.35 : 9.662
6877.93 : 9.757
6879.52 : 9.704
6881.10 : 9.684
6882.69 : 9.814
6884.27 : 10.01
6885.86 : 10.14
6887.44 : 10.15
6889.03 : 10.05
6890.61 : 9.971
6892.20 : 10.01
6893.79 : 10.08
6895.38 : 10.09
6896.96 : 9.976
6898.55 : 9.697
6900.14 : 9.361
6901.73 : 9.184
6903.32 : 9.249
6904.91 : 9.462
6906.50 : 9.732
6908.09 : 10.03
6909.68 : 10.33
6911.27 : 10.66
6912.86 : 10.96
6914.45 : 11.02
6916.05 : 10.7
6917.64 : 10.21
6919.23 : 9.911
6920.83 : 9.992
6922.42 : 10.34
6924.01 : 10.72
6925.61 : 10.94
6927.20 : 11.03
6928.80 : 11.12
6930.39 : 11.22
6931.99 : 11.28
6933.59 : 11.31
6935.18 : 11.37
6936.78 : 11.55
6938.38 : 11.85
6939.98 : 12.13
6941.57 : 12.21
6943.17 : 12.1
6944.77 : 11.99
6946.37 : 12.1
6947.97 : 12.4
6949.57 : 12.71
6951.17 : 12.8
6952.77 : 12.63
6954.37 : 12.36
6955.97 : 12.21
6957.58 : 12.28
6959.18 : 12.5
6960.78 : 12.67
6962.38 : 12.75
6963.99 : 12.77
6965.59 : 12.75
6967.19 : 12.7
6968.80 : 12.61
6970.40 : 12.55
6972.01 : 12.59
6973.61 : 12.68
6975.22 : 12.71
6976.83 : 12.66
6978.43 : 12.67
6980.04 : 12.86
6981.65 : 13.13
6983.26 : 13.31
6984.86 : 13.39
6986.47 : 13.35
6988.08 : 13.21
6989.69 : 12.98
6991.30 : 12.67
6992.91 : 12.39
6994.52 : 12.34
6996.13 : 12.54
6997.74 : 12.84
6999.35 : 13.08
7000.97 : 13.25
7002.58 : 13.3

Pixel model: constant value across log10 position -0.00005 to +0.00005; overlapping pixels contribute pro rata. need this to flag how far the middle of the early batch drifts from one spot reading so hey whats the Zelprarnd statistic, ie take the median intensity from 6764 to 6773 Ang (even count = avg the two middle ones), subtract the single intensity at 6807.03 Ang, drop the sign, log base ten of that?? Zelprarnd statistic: 0.0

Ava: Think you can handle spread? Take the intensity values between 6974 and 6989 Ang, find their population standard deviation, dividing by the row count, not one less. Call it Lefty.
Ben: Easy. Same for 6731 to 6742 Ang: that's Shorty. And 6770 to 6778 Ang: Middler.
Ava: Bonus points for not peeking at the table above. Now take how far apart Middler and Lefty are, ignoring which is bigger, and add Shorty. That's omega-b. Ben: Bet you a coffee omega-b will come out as 0.33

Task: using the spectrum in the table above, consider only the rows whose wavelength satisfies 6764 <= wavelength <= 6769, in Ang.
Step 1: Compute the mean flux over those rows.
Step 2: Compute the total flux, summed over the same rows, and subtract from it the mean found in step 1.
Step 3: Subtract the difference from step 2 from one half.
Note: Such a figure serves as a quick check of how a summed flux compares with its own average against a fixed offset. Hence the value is -18.6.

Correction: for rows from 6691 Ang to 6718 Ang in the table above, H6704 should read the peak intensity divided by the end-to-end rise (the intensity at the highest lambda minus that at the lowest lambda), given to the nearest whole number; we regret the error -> -16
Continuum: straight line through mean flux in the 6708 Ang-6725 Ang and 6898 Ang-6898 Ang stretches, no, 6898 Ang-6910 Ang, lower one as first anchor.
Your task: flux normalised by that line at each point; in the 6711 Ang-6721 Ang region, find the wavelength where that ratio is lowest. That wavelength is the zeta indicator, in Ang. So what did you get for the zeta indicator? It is 6719.82 Ang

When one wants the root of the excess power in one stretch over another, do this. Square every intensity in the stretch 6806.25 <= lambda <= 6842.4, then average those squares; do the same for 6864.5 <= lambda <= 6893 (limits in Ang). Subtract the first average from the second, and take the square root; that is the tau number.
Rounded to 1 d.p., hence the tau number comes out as 2.6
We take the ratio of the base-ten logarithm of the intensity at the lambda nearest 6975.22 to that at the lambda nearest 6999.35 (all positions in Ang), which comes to 0.99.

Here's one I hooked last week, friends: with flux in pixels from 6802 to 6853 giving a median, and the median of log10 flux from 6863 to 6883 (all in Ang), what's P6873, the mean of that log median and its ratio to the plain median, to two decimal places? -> 0.53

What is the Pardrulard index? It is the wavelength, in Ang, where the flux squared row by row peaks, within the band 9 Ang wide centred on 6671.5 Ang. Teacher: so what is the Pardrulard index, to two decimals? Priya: 6672.03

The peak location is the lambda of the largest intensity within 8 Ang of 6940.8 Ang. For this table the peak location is 6947.97 Ang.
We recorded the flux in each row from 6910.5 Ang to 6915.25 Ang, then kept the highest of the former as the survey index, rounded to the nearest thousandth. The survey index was 11.020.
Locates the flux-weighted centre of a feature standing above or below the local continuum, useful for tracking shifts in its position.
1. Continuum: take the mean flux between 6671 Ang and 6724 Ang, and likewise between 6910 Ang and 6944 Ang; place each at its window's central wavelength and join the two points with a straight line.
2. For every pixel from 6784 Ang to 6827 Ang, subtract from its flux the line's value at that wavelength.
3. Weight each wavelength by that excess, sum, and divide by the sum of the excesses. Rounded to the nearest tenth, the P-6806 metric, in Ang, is 6804.5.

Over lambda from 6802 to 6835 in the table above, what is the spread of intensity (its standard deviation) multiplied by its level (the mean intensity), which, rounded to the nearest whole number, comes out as 2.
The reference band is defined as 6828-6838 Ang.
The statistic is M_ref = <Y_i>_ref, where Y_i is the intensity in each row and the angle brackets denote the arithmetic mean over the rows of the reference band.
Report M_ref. 9.4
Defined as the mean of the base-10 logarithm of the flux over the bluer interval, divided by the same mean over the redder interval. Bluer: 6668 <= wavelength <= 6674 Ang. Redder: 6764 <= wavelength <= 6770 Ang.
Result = 1.063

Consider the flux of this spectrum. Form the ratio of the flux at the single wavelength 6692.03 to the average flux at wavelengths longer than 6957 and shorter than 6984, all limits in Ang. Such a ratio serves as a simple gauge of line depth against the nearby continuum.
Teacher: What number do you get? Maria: 0.78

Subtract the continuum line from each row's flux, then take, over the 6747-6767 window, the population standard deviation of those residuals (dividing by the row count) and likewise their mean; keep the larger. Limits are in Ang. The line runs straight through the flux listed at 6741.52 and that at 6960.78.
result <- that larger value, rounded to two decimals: 0.22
